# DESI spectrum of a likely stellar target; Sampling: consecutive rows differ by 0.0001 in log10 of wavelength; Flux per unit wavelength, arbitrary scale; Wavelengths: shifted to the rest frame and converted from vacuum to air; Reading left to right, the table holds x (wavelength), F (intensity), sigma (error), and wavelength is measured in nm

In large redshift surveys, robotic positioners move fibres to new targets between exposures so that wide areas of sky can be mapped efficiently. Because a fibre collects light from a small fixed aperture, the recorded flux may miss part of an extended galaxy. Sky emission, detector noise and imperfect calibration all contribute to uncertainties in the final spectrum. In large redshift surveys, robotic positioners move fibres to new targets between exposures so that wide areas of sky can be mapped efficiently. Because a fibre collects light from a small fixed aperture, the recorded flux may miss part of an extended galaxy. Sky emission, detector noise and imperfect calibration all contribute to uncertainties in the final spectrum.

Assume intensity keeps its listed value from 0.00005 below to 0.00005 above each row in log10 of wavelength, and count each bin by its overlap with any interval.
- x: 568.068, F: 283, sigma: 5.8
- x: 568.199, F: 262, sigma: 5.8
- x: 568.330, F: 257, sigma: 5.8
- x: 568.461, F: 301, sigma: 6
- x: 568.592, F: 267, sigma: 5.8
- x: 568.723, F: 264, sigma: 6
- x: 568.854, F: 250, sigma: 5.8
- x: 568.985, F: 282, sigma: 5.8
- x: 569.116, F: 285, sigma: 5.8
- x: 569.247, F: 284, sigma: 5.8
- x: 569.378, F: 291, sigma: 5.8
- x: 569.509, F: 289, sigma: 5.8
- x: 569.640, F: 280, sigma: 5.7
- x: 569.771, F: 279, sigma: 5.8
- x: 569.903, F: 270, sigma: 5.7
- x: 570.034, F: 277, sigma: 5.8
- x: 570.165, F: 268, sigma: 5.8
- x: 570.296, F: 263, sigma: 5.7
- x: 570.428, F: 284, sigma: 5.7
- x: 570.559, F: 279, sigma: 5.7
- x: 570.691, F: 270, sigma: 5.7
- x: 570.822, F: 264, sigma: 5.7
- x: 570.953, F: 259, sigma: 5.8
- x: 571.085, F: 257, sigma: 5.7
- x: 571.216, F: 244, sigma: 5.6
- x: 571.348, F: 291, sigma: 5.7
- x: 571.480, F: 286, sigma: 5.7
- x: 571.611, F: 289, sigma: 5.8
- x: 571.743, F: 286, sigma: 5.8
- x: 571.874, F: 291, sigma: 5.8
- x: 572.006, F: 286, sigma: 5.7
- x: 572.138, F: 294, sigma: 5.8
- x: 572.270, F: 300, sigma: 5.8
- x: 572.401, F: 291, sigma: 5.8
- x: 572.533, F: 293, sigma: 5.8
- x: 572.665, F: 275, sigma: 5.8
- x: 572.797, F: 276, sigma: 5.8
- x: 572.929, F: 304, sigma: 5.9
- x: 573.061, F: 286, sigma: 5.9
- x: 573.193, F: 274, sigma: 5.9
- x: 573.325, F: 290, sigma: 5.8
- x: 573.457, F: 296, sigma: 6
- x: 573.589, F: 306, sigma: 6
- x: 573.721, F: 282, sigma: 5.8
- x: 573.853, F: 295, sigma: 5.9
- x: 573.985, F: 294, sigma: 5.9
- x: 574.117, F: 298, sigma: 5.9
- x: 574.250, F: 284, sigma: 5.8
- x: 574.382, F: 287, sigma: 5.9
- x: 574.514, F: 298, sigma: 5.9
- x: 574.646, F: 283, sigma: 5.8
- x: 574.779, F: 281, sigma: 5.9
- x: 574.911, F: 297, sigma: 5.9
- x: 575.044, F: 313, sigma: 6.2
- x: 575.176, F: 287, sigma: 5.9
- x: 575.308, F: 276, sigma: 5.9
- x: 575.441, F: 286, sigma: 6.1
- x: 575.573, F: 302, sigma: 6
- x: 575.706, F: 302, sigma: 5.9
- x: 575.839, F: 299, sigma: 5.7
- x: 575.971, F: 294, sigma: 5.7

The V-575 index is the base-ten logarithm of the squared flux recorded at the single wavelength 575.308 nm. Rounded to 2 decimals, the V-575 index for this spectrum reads 4.88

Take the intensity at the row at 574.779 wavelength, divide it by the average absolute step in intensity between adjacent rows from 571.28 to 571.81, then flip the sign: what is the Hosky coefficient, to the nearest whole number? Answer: -77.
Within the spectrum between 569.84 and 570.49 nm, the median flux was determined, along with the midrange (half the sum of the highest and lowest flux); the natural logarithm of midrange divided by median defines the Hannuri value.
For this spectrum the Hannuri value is 0.013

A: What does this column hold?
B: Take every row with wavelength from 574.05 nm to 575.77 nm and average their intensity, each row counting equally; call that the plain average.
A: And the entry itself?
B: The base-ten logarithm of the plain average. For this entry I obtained 2.47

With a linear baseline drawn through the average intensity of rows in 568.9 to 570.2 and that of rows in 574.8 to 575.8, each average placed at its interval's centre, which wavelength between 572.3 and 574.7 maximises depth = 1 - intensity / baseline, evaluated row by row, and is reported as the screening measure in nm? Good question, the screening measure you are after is 573.193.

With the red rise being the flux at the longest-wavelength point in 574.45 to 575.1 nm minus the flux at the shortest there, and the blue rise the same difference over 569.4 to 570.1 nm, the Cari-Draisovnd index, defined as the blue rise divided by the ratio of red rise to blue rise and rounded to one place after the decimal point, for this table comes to 9.6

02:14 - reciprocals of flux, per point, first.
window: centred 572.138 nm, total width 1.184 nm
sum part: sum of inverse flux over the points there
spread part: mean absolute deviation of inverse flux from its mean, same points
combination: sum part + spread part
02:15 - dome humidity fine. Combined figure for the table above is 0.0312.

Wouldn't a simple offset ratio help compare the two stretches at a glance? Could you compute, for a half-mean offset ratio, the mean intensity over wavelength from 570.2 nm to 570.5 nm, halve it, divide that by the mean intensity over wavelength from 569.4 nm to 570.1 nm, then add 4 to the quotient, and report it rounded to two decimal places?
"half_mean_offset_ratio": 4.49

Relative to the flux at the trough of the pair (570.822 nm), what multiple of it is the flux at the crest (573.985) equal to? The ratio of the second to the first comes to 1.11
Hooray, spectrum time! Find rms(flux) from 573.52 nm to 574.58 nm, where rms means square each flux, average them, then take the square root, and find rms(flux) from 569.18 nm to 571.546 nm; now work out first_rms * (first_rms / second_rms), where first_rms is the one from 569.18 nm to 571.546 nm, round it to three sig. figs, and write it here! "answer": 257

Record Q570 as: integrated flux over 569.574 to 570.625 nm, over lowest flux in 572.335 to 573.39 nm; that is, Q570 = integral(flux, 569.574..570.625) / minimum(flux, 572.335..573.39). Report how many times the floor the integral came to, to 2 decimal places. 1.05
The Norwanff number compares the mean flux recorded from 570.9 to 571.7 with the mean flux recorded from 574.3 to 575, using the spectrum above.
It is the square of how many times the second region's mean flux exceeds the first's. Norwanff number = 1.14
